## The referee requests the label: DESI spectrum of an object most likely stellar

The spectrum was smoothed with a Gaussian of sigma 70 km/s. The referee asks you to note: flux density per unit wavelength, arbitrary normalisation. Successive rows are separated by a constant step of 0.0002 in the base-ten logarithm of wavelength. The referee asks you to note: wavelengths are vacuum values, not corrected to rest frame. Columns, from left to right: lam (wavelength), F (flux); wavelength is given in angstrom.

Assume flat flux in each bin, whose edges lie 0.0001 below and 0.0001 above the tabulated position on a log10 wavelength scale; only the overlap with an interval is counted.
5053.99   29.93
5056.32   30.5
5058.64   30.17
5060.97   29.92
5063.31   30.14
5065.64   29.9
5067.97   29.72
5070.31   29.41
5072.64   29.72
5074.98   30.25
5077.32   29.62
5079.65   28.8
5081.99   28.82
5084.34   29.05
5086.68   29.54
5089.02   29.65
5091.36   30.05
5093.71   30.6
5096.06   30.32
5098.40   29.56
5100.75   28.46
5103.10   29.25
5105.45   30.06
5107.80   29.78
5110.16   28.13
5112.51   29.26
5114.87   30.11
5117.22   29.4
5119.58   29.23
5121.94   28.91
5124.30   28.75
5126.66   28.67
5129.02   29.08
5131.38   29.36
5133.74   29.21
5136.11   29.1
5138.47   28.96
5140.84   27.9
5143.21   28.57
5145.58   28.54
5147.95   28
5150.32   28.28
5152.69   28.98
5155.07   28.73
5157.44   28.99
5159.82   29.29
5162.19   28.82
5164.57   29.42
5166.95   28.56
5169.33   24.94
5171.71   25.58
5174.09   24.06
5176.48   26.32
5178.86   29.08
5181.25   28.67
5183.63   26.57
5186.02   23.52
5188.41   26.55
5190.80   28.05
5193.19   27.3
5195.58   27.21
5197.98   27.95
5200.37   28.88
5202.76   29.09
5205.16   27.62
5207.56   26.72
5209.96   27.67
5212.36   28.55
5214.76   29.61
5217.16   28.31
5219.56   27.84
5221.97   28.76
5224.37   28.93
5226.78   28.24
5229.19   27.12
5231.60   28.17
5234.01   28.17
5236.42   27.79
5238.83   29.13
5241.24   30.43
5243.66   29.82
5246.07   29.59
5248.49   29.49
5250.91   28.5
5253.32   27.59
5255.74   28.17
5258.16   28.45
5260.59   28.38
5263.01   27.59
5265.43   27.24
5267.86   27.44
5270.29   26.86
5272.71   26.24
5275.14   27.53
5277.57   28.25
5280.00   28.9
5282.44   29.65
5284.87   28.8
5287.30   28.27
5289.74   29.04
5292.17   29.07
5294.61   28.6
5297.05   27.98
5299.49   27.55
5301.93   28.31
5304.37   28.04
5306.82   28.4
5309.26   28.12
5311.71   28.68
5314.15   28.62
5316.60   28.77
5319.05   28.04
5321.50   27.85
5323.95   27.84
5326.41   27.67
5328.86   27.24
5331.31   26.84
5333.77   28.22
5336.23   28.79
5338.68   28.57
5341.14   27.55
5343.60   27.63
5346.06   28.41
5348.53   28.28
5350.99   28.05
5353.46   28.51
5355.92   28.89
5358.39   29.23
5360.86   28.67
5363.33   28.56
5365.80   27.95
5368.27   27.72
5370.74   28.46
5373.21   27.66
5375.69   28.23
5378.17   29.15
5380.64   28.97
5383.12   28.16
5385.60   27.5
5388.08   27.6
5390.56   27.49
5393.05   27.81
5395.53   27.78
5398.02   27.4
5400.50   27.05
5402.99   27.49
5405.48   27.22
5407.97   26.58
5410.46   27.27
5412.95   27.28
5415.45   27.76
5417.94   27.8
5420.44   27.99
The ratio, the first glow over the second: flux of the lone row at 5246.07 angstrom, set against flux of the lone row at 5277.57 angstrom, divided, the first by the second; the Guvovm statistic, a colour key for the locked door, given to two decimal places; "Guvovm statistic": 1.05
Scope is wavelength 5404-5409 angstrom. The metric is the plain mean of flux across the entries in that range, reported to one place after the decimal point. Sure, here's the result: 26.9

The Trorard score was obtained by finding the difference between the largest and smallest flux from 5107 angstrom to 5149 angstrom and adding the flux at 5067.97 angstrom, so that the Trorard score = 31.9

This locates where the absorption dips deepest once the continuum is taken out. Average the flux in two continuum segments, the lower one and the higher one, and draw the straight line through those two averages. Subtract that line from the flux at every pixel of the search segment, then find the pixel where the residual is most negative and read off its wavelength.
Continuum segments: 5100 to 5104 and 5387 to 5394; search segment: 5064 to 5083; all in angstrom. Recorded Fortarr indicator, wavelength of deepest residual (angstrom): 5079.65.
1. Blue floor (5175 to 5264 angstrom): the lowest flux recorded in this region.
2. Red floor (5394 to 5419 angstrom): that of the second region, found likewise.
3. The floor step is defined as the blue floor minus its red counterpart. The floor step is -3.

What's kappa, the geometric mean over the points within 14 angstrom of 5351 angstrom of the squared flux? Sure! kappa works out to 806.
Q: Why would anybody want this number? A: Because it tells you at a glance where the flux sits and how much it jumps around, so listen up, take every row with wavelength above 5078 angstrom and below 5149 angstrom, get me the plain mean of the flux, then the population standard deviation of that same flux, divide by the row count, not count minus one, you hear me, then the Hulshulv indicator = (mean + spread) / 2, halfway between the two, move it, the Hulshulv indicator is 14.9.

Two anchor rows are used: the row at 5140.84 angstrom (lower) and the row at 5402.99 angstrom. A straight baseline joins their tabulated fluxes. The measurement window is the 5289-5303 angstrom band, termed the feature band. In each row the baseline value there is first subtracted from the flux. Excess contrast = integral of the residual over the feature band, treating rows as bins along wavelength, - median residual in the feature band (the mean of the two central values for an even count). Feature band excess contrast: 10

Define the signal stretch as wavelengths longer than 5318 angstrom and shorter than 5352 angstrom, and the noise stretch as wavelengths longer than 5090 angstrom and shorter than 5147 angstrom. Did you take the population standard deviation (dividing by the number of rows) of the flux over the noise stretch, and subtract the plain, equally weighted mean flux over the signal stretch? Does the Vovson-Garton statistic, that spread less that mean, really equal -27.3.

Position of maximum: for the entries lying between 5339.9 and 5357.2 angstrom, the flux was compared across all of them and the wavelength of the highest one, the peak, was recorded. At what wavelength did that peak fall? 5355.92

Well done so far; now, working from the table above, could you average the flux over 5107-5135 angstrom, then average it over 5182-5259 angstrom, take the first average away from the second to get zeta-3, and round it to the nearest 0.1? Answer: -1.0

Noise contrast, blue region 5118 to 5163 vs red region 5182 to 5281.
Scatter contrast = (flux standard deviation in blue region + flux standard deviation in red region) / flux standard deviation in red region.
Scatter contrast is 1.3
